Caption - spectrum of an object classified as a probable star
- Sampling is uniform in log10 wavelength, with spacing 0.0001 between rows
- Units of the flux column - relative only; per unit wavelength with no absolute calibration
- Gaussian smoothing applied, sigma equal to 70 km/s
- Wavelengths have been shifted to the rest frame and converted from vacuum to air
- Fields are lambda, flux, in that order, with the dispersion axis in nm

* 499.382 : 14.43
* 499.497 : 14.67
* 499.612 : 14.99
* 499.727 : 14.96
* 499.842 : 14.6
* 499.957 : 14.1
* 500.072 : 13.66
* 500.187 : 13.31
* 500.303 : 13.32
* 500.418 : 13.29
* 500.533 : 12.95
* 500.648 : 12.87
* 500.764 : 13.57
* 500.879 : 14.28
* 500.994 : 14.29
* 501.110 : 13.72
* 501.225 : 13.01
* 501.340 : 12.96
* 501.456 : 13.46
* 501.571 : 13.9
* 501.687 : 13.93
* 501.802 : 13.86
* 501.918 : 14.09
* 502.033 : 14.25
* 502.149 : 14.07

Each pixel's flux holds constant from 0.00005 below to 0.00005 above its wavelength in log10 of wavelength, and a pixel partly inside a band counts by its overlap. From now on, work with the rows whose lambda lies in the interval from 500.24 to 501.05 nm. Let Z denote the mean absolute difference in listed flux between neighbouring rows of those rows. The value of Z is 0.312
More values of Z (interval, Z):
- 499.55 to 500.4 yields 0.282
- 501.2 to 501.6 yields 0.330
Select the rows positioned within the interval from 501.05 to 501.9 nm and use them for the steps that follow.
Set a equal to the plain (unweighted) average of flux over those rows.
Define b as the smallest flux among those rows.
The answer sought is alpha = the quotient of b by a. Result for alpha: 0.957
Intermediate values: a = 13.5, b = 12.96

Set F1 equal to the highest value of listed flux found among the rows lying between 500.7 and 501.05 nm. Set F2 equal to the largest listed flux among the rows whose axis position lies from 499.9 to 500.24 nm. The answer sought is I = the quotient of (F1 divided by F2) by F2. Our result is 0.072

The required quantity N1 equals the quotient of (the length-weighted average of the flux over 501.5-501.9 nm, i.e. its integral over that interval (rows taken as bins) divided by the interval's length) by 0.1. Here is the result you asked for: 139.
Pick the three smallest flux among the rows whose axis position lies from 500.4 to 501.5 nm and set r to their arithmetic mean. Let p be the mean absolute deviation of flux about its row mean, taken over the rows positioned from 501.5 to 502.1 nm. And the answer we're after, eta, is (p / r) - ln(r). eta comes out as -2.55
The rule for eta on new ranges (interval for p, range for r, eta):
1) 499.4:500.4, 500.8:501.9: -2.53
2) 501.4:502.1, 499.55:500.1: -2.64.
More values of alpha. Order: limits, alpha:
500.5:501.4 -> 0.956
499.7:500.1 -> 0.953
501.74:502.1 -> 0.985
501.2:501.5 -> 0.986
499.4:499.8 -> 0.986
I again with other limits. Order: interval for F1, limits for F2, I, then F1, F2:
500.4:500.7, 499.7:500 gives 0.059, 13.29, 14.96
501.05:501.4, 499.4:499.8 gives 0.061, 13.72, 14.99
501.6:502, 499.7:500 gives 0.063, 14.09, 14.96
